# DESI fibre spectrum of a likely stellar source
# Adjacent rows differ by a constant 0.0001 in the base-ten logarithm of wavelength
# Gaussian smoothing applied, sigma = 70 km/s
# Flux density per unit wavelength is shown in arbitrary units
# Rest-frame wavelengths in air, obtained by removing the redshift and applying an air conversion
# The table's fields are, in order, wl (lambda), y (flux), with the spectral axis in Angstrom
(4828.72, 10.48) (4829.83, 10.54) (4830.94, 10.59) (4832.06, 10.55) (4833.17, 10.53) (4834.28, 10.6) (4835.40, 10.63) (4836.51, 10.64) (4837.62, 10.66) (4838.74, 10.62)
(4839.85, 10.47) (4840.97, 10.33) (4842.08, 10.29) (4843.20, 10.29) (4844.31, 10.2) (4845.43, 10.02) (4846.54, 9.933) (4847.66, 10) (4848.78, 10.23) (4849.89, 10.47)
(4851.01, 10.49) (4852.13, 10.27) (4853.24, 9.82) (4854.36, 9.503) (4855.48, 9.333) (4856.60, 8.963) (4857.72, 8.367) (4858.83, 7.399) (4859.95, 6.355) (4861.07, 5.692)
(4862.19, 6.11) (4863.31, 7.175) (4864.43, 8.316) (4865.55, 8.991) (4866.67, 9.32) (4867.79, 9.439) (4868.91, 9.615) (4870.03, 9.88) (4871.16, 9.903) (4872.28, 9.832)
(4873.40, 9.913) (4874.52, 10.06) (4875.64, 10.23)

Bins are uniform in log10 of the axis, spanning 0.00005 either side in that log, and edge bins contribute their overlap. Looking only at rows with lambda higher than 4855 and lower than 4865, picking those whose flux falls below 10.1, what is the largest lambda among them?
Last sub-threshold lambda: 4864.43 Angstrom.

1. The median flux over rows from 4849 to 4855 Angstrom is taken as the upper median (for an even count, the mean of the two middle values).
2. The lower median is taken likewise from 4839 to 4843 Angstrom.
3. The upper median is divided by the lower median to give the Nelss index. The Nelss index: 0.99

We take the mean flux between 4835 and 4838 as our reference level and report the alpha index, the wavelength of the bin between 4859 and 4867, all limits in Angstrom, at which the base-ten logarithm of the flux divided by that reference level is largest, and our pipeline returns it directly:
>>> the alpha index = 4866.67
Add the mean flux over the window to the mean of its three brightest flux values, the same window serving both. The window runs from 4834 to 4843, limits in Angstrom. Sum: 21.2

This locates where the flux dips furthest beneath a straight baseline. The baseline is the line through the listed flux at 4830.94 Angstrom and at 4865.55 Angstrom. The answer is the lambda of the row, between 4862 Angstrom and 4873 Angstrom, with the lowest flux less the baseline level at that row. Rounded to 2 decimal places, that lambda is 4862.19 Angstrom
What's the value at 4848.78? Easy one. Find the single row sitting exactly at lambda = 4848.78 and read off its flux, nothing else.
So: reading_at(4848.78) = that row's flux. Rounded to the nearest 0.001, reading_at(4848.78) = 10.230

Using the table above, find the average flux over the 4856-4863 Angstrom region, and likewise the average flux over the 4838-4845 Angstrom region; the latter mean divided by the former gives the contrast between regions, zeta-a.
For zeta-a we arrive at 1.45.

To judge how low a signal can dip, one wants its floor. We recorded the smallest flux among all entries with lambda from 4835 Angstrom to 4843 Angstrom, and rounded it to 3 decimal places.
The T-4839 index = 10.290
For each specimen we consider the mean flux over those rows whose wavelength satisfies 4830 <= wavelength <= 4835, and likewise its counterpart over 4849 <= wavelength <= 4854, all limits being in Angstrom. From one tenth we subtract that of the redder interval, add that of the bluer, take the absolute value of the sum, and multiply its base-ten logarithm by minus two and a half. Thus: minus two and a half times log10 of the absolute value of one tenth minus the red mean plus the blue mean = 1.0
